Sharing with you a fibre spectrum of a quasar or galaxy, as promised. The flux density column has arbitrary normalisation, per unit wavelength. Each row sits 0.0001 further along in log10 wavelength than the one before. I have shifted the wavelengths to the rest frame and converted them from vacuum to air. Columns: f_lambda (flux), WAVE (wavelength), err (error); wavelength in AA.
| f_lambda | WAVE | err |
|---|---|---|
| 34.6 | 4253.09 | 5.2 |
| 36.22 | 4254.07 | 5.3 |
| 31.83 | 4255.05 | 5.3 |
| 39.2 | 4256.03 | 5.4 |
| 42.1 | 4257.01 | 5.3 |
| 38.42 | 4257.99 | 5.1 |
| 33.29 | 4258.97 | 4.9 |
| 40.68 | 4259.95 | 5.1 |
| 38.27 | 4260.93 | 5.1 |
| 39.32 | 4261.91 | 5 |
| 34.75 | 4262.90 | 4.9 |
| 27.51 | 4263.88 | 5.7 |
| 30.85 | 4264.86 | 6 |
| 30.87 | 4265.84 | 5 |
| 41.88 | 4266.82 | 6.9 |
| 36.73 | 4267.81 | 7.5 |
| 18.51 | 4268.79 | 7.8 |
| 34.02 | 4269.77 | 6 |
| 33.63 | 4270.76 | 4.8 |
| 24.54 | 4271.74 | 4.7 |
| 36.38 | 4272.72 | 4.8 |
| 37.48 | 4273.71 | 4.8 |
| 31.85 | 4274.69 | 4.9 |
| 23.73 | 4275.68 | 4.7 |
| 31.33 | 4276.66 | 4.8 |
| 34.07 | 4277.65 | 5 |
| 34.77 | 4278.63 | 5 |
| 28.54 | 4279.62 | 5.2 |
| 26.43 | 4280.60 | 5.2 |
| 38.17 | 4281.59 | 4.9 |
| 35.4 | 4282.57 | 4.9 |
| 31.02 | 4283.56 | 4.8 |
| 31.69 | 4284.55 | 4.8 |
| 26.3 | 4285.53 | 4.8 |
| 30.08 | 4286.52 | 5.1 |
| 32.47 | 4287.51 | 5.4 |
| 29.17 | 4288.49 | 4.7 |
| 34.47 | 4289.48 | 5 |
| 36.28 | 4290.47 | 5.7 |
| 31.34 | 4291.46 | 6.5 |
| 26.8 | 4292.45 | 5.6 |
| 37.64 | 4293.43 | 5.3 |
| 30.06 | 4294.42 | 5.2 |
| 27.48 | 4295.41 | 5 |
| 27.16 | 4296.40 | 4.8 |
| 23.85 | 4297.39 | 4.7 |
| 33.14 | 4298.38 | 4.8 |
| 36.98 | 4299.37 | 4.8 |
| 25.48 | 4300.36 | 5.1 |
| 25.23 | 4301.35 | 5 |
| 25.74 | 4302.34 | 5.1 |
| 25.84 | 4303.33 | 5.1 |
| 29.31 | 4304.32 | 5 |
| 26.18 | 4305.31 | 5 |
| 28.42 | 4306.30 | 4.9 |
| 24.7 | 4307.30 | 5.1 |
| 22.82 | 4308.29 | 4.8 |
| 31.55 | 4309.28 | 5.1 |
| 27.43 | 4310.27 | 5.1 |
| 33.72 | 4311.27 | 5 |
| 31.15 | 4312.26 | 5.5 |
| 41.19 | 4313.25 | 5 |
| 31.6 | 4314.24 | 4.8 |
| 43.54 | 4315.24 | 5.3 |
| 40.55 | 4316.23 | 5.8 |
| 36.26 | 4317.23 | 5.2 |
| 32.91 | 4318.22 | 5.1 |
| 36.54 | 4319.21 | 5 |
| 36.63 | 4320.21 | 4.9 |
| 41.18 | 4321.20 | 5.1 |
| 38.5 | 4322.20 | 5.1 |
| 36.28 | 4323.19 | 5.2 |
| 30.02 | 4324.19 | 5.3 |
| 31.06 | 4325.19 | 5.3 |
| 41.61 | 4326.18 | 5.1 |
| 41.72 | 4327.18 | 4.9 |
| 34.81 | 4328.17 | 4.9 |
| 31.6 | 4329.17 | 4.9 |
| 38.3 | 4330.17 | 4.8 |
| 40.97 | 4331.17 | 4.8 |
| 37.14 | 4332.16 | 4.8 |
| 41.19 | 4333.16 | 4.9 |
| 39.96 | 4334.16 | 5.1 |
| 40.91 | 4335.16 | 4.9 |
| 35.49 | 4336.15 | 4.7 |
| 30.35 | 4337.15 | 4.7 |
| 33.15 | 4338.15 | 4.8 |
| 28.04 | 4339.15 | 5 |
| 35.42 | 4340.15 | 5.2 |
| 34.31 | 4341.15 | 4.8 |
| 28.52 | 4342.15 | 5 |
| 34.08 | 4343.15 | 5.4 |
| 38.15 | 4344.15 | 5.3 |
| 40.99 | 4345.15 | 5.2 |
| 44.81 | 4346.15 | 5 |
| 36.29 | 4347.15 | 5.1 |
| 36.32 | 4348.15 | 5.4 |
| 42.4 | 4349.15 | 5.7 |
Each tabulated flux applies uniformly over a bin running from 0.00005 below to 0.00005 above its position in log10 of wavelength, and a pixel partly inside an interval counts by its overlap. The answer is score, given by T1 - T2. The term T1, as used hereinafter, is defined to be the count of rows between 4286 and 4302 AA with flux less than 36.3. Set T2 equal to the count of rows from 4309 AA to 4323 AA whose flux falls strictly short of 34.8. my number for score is 8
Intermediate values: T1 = 14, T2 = 6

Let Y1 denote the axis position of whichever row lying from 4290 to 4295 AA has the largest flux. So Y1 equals 4293.43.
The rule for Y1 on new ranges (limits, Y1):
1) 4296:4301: 4299.37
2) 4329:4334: 4333.16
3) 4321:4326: 4321.20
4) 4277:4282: 4281.59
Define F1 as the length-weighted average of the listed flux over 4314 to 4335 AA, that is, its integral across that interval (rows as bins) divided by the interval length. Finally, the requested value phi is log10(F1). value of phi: 1.57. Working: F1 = 37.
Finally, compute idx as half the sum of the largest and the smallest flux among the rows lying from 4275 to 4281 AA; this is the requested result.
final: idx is 29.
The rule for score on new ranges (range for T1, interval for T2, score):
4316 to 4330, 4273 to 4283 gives 0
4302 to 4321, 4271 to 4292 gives -2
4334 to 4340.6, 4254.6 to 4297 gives -24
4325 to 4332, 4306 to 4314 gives -4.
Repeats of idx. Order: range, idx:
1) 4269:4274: 31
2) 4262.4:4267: 35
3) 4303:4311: 27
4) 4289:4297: 32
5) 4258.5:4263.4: 37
